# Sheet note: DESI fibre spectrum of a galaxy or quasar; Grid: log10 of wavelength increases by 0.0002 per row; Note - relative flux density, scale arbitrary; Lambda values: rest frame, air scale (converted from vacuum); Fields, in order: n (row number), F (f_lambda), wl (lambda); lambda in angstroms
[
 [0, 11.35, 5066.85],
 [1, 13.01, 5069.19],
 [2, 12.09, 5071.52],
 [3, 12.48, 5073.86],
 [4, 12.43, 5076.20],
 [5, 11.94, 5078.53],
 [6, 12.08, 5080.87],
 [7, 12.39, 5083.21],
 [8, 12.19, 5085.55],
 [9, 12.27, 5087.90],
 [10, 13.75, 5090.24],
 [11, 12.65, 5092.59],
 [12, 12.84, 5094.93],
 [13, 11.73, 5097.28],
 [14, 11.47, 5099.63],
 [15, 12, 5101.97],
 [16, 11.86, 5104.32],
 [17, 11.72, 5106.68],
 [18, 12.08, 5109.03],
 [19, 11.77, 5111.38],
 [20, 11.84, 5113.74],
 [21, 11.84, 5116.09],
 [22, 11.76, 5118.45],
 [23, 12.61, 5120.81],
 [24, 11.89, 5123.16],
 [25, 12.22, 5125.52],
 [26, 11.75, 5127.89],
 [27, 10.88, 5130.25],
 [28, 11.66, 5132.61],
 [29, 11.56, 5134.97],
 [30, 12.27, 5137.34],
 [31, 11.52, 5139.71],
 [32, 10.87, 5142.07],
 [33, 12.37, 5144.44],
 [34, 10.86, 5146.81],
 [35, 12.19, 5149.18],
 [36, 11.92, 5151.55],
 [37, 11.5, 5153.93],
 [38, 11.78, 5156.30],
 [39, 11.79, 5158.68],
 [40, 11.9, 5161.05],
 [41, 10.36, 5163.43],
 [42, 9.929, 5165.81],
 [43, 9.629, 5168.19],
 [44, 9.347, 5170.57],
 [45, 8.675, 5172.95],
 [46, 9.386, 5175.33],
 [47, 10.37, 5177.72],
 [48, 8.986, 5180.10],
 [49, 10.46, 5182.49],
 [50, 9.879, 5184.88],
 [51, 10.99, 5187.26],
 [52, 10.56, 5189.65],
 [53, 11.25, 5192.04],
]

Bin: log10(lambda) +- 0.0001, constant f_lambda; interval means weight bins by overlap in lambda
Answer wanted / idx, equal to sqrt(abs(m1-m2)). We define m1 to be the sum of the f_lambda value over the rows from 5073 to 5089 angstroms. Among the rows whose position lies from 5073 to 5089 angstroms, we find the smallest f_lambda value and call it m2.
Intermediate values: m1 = 85.8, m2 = 11.94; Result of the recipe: 8.59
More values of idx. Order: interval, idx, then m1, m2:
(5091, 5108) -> 8.53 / 84.3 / 11.47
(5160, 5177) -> 7.78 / 69.2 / 8.675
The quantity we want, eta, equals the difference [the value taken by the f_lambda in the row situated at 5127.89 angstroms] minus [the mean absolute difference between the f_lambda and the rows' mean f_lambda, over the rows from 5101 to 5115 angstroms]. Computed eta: 11.6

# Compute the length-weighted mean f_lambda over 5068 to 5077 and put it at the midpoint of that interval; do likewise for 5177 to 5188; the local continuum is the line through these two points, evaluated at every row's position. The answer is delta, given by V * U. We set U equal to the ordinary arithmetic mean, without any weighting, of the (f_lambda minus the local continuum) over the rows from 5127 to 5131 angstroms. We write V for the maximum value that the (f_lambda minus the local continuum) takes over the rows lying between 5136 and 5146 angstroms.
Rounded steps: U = 0.1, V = 1.4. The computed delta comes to 0.08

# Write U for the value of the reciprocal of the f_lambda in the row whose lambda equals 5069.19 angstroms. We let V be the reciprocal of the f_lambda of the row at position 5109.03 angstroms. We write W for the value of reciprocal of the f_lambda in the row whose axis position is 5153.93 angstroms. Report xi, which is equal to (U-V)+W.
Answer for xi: 0.0810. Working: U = 0.077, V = 0.0828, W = 0.0870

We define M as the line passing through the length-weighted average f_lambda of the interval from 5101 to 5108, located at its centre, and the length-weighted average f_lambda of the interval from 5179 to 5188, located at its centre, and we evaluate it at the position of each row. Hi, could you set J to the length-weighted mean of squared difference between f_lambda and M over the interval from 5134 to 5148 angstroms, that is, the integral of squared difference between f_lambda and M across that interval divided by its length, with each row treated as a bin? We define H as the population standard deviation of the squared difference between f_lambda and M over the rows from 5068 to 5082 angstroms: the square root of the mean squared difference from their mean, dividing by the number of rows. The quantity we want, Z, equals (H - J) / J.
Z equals -0.84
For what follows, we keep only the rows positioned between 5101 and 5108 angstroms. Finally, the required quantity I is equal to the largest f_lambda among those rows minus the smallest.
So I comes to 0.3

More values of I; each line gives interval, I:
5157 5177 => 3.2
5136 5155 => 1.5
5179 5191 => 2.0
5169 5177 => 0.7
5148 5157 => 0.7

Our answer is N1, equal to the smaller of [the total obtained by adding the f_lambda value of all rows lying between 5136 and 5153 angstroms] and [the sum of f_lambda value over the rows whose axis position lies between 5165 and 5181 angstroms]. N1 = 66.3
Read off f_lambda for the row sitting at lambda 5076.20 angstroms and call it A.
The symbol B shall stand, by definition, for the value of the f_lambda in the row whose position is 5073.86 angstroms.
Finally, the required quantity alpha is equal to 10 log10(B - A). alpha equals -13.0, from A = 12.43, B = 12.48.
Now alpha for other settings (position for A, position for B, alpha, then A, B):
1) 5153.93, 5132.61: -8.0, 11.5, 11.66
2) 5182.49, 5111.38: 1.2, 10.46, 11.77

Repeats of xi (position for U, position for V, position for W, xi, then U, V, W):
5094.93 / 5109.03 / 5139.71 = 0.0819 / 0.078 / 0.0828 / 0.0868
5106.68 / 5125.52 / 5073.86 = 0.0836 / 0.085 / 0.0818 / 0.0801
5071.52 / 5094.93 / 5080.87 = 0.0876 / 0.083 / 0.0779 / 0.0828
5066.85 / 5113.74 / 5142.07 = 0.0956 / 0.088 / 0.0845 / 0.0920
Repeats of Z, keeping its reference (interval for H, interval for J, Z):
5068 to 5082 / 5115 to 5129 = -0.76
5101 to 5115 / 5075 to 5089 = -0.36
